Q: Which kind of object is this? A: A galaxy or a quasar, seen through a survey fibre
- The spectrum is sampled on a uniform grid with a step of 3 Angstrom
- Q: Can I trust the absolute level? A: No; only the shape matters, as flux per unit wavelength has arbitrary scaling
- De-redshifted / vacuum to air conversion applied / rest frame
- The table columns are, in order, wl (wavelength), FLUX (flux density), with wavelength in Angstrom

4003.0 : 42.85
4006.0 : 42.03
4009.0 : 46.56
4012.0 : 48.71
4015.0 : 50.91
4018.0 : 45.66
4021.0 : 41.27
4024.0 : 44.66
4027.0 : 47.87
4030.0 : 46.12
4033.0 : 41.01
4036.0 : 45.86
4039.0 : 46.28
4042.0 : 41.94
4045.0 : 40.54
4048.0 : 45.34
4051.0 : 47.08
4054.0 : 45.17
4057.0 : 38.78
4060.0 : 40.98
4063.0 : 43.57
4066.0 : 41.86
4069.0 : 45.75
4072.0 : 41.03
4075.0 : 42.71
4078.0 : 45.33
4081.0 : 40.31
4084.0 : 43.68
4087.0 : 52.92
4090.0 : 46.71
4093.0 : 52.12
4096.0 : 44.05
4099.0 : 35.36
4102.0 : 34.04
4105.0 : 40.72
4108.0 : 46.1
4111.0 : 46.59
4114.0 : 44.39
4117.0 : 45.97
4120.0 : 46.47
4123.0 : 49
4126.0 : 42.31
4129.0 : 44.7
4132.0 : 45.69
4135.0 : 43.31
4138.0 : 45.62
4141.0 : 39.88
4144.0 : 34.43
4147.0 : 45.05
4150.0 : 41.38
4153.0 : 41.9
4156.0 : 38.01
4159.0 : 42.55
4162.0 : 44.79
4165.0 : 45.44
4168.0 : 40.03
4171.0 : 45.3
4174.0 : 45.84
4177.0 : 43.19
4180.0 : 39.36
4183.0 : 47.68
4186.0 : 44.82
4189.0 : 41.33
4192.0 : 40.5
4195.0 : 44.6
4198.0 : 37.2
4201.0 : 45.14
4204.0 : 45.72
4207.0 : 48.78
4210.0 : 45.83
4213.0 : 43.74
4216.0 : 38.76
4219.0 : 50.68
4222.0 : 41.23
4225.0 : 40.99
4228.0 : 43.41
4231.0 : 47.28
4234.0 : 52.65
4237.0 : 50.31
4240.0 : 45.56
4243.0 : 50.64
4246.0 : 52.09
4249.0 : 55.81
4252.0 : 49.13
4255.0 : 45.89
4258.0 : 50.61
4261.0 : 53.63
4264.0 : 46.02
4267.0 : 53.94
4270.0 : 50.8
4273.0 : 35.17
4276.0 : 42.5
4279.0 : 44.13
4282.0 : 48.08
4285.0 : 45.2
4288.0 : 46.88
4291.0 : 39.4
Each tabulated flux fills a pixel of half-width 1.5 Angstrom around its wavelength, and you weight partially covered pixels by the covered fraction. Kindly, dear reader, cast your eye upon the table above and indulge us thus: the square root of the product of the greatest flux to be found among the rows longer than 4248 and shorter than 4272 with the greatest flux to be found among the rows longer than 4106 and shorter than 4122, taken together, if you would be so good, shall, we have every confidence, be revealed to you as 51.0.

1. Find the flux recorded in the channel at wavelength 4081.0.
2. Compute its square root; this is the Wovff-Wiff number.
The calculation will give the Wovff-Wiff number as 6.35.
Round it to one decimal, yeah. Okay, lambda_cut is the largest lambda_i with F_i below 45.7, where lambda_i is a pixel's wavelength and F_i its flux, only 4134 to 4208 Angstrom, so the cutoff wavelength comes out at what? 4201.0 Angstrom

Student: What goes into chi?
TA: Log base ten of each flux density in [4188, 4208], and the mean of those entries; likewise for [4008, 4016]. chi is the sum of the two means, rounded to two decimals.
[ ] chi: 3.32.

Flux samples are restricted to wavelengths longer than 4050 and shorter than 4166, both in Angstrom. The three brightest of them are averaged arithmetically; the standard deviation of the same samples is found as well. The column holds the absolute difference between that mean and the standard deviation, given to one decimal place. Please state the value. 47.3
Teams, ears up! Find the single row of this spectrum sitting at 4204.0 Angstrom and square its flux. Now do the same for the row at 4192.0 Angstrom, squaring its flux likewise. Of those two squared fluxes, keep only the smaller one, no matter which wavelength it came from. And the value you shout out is 1640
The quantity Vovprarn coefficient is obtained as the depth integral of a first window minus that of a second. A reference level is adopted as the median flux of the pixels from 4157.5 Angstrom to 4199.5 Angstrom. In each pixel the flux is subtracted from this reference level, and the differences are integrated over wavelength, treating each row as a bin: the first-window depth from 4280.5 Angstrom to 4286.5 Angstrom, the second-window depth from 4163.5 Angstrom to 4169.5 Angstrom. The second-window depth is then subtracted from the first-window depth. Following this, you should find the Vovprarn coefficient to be -23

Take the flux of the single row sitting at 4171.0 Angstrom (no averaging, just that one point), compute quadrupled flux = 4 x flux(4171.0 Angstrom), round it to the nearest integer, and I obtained 181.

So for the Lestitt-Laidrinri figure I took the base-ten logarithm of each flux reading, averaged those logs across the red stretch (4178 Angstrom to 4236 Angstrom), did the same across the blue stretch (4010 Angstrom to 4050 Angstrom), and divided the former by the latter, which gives 0.99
